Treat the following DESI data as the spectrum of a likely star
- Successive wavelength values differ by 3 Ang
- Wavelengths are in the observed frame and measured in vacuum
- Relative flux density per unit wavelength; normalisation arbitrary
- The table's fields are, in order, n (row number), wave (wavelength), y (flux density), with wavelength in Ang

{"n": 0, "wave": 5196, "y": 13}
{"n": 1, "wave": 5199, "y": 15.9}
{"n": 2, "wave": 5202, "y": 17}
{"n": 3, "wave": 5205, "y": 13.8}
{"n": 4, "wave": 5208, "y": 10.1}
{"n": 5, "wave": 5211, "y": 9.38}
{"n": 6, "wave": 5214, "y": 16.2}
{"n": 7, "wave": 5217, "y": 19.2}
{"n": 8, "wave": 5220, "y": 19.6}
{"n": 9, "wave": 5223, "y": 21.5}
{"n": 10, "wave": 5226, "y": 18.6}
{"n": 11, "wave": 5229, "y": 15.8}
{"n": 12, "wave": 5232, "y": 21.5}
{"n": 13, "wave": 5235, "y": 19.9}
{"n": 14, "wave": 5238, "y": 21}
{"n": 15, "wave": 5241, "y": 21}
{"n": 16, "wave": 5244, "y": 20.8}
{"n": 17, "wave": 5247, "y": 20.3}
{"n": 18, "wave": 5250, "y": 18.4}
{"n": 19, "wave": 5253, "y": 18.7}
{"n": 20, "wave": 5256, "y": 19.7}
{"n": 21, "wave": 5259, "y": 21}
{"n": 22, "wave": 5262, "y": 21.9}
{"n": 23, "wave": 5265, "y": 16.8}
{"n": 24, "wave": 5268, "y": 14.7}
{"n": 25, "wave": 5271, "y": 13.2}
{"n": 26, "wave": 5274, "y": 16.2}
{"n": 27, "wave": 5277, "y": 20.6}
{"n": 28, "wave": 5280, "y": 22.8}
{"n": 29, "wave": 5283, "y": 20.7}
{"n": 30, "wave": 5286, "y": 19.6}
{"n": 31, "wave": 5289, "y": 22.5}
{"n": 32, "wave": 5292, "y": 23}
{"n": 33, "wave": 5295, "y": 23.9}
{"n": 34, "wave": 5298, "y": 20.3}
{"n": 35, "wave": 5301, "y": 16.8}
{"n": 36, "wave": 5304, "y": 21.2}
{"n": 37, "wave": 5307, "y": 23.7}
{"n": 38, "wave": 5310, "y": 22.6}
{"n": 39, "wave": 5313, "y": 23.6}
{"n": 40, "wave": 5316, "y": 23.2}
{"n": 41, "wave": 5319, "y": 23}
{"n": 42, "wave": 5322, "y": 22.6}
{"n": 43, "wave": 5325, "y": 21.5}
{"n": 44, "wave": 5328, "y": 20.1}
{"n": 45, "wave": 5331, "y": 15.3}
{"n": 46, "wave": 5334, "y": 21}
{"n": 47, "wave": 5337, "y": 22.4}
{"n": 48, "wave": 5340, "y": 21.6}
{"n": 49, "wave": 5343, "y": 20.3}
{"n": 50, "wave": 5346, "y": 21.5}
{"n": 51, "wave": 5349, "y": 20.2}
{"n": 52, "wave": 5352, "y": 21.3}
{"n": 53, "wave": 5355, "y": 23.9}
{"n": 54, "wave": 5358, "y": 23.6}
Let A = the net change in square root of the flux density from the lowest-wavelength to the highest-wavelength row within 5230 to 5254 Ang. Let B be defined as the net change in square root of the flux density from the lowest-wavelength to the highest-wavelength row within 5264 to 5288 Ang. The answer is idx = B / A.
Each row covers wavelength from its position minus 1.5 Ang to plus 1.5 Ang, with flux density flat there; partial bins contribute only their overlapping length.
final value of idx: -1.1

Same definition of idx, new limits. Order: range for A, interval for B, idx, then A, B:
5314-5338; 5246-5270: 8.0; -0.1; -0.67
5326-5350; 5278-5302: -60.7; 0.0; -0.68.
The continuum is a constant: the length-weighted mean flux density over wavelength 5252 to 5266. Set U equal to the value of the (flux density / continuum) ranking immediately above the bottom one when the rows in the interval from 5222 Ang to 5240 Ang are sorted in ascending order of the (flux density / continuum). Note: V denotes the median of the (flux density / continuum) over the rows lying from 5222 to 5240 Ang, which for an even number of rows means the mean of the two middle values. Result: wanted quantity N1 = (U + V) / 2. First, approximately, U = 0.94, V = 1.04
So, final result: 0.99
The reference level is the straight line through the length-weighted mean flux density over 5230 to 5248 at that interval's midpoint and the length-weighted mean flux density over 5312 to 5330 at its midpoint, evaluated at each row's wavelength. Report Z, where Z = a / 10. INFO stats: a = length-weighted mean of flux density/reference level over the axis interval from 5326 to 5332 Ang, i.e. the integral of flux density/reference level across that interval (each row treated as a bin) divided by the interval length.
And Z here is 0.082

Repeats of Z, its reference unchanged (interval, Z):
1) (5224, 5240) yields 0.095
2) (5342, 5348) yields 0.093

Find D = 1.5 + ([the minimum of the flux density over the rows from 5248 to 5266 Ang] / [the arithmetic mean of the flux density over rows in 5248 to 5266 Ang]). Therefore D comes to 2.37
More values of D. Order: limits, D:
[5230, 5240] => 2.46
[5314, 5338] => 2.22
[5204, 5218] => 2.18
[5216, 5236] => 2.31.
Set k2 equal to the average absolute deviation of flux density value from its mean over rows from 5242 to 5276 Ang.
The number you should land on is 2.3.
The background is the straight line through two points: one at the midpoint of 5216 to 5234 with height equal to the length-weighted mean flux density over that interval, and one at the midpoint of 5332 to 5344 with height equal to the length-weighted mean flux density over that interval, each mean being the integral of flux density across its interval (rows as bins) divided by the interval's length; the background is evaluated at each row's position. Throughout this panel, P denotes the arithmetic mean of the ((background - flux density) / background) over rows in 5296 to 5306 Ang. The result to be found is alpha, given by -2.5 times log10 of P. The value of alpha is 3.2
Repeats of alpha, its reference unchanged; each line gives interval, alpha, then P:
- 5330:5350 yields 3.5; 0.039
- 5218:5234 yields 12.0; 0.000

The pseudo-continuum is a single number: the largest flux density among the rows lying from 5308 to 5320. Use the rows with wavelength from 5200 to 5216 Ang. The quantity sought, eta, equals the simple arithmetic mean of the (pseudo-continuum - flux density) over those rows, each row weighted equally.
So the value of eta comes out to 10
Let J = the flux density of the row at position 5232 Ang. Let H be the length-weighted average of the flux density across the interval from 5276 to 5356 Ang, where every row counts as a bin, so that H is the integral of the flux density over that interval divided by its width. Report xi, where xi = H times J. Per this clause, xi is 461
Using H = 21.4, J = 21.5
